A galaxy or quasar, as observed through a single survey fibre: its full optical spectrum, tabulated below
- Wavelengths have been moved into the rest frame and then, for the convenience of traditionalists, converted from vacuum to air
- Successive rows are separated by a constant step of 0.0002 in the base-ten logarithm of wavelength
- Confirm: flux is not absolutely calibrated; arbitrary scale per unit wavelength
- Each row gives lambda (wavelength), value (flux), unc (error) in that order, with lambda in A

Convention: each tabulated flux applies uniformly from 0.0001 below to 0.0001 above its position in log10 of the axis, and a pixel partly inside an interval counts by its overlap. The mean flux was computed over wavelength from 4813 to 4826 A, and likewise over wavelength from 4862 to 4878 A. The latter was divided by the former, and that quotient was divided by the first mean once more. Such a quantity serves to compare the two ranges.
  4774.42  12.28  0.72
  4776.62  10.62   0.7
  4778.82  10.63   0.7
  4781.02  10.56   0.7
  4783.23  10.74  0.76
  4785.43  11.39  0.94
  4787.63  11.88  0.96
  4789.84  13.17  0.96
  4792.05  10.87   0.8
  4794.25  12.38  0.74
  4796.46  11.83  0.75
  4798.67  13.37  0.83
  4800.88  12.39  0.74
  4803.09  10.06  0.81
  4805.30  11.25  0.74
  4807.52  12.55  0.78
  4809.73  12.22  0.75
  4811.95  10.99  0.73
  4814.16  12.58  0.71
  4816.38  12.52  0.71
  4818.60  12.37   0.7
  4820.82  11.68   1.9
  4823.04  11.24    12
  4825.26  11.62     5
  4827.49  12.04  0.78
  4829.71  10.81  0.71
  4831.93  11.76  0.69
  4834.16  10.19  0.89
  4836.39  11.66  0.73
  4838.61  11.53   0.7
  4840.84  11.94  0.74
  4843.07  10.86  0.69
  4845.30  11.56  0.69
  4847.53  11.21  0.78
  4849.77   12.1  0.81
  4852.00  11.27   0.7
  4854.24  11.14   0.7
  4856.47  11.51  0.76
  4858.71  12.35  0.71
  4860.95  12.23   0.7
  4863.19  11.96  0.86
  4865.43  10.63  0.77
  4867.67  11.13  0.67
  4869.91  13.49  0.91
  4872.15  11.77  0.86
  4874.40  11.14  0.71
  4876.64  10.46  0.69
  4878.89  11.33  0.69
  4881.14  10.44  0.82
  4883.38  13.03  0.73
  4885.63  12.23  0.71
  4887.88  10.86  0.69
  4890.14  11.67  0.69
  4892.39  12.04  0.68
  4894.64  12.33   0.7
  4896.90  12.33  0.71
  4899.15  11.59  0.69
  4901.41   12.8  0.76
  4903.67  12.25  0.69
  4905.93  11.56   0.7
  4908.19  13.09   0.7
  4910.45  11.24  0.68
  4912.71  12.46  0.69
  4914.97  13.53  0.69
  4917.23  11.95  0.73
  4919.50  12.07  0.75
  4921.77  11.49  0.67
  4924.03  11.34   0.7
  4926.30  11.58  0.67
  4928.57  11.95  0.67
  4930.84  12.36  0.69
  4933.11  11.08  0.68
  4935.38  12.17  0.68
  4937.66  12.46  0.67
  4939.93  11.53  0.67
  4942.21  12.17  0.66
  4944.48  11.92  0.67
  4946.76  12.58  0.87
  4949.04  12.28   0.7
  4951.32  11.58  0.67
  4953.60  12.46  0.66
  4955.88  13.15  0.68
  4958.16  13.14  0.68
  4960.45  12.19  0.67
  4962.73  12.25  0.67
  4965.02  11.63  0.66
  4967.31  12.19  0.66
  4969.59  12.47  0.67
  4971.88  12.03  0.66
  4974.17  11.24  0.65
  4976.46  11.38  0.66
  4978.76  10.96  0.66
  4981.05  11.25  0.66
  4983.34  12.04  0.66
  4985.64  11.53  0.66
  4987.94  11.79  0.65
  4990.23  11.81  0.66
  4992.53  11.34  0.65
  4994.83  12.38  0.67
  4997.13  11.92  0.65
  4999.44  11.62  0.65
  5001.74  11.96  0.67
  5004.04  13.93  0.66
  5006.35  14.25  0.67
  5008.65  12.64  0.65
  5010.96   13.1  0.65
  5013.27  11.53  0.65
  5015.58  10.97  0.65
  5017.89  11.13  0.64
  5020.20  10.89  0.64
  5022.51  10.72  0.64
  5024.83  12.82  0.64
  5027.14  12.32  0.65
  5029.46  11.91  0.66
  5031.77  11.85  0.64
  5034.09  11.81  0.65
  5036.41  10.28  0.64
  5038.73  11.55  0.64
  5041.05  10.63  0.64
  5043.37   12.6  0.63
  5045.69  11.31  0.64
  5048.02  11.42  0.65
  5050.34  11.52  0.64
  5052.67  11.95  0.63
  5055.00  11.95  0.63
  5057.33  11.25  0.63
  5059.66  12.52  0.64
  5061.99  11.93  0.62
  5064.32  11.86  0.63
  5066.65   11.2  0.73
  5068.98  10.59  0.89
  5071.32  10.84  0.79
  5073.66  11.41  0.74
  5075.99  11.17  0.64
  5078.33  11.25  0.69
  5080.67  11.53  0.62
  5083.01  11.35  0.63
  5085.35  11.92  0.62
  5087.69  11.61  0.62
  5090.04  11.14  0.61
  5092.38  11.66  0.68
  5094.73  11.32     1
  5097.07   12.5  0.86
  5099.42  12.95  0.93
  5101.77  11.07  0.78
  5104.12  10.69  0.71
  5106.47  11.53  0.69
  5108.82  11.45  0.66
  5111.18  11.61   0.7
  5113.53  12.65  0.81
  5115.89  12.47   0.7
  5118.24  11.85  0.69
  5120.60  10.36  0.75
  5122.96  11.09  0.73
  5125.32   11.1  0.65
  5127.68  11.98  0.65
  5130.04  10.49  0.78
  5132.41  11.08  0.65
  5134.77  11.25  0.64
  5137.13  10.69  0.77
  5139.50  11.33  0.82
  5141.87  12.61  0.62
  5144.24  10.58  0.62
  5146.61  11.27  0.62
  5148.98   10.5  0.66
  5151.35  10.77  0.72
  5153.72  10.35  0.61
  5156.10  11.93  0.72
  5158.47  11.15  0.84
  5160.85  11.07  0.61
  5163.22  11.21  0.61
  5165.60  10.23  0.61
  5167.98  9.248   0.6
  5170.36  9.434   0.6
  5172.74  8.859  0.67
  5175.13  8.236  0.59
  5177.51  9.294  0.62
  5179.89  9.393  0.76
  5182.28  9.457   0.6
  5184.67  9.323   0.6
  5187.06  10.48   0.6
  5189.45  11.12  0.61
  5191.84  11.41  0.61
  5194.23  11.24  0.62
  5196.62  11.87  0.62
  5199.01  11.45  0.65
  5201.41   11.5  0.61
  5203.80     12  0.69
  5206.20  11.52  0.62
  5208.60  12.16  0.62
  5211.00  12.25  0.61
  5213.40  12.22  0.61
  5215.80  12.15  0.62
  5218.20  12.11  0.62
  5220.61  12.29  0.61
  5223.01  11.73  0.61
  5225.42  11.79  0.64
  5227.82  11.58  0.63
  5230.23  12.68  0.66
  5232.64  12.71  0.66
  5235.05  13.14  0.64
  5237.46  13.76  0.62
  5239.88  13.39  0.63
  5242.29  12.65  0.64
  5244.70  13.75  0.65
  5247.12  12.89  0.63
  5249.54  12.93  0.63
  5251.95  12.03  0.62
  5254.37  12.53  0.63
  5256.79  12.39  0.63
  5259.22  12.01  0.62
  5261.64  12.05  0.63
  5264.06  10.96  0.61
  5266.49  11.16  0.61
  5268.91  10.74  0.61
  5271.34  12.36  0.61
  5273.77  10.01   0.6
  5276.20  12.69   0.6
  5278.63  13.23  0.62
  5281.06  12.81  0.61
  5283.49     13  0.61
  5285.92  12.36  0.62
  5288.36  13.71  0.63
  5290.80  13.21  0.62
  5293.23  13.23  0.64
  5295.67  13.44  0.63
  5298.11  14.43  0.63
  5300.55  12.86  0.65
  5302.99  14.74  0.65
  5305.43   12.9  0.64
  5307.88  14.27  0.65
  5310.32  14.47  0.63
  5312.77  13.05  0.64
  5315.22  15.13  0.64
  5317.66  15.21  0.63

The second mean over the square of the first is 0.080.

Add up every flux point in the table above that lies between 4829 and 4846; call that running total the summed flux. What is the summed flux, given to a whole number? 90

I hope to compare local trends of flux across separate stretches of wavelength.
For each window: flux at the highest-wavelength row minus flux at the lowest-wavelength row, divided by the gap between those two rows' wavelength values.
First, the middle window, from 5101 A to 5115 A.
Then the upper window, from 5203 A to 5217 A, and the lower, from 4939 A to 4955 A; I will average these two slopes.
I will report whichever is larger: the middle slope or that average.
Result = 0.134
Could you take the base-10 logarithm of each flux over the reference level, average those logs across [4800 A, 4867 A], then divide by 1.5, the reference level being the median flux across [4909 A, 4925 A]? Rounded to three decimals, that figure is -0.009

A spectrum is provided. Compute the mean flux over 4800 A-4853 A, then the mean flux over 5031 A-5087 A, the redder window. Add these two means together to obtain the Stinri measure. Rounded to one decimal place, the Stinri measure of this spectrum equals 23.1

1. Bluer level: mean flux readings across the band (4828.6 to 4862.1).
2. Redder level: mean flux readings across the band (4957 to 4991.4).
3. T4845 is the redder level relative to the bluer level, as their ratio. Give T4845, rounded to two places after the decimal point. 1.03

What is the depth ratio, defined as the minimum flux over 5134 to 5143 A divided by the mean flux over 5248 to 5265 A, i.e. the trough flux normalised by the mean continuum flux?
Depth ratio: 0.88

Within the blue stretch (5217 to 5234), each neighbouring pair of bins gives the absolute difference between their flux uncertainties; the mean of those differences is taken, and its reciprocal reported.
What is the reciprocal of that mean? 75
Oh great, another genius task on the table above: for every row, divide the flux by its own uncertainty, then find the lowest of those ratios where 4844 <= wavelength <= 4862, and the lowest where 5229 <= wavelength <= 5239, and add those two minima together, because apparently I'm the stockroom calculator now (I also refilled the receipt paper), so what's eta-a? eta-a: 34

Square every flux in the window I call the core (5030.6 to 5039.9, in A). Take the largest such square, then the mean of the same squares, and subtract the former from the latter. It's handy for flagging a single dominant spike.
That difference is -11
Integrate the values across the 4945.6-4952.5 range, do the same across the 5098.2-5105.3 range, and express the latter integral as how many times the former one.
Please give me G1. 0.98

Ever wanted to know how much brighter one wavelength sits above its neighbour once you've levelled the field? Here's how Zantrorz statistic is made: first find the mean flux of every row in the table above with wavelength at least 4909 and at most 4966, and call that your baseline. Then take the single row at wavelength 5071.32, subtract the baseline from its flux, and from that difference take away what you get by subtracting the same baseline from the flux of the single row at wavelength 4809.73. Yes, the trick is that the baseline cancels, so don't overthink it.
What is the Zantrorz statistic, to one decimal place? -1.4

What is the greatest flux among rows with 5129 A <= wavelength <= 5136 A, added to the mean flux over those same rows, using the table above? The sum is 22.2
